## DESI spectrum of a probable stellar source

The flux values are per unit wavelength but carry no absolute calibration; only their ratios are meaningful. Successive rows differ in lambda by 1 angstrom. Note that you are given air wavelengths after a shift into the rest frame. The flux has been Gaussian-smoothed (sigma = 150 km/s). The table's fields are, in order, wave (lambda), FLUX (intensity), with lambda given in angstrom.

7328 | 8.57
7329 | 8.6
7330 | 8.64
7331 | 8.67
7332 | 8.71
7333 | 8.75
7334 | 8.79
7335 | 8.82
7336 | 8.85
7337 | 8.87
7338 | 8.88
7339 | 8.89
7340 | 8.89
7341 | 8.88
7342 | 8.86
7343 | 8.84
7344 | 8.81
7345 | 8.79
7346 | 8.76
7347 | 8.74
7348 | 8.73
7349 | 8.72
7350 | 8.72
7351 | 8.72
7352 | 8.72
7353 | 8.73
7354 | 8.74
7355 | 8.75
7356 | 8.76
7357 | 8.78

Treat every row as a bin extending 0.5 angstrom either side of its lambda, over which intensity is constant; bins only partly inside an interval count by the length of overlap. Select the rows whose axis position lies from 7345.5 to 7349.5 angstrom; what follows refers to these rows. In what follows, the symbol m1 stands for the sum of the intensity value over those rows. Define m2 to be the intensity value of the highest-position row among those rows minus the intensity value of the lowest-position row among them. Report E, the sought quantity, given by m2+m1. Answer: 34.9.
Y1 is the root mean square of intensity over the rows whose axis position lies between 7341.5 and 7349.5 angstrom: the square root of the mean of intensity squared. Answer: 8.78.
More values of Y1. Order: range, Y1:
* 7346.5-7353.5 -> 8.73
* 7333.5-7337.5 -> 8.83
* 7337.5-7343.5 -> 8.87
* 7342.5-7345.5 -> 8.81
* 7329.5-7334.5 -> 8.71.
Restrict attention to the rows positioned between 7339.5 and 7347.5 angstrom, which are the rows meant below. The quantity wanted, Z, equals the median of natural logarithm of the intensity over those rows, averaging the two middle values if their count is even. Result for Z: 2.18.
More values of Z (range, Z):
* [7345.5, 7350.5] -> 2.17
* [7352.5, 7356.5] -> 2.17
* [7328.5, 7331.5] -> 2.16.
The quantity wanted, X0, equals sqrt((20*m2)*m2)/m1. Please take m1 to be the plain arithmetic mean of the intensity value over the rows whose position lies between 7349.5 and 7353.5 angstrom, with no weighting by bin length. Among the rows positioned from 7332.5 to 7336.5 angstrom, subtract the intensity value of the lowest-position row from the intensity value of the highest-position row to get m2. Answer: 0.051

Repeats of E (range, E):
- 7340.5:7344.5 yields 35.3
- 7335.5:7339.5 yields 35.5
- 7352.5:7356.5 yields 35.0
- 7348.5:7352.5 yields 34.9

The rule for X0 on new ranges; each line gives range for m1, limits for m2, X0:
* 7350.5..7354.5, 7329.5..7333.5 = 0.056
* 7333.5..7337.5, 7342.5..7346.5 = 0.041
